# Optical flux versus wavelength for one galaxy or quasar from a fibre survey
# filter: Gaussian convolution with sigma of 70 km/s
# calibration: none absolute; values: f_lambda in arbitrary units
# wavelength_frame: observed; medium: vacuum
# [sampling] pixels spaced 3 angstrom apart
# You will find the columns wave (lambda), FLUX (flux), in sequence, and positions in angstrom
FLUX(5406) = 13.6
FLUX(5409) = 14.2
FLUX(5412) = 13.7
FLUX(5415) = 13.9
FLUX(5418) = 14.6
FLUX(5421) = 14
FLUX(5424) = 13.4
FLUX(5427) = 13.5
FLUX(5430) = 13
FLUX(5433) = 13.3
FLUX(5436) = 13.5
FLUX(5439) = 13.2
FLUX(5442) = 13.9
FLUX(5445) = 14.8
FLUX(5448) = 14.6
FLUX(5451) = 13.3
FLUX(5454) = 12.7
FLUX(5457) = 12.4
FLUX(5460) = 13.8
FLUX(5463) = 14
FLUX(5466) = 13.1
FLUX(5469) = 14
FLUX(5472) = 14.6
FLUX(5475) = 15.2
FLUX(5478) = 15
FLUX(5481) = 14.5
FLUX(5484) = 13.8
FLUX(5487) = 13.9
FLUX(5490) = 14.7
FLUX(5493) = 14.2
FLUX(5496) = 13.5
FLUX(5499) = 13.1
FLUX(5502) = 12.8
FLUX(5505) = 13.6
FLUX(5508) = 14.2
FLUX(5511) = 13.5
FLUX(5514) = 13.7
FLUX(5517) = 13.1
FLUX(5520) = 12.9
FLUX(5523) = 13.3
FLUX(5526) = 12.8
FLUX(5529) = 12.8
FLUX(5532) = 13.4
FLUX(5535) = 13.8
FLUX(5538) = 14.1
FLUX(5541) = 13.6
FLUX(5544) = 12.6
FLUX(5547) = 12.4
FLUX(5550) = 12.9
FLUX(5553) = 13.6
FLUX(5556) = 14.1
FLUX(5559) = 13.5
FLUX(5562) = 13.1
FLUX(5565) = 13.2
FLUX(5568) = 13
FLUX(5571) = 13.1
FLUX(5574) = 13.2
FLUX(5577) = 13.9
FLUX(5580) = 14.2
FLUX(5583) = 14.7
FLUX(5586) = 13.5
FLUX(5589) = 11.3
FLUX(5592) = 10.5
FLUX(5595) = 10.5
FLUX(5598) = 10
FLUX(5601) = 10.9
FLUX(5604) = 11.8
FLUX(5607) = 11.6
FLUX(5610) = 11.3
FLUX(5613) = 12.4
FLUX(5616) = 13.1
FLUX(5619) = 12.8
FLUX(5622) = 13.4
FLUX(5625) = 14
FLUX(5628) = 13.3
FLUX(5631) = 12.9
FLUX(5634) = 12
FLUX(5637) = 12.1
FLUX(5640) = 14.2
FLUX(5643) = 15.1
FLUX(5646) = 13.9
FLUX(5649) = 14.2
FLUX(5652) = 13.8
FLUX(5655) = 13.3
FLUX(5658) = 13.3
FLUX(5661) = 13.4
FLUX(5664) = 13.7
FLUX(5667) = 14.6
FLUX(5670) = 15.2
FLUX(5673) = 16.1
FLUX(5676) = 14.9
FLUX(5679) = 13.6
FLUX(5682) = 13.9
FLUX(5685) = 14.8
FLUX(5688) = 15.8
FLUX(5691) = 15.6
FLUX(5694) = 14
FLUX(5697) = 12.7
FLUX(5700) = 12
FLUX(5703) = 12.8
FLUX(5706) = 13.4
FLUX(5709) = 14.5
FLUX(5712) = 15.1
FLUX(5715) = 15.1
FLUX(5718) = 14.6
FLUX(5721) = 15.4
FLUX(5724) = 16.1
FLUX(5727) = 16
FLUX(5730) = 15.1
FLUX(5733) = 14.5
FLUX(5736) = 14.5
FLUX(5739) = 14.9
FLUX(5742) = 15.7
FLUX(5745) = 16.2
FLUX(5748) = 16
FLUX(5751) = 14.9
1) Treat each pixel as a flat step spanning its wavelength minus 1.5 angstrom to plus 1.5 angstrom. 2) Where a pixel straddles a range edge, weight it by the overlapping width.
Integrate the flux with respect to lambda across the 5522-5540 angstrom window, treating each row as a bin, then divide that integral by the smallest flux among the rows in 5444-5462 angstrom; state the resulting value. 19.4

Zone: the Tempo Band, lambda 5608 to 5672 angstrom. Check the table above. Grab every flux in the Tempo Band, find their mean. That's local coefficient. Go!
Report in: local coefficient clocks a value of 13.4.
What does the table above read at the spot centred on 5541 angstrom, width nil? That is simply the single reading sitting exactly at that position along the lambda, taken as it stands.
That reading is 13.6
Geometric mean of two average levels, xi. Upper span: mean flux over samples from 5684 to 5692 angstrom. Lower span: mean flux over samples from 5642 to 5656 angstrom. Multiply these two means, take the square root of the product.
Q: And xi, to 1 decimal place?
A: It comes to 14.7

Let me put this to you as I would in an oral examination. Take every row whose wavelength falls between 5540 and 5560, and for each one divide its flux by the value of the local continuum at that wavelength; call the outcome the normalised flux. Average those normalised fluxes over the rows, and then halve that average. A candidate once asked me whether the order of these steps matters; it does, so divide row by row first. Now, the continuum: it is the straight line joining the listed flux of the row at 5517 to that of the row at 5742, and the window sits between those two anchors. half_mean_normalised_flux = 0.491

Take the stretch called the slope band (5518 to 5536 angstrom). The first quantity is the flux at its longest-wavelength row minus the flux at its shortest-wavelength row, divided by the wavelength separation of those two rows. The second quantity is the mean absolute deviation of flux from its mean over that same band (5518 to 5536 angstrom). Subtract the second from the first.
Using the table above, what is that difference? -0.3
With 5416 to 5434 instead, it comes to -0.5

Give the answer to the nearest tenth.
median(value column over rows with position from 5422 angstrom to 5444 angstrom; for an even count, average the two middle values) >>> 13.4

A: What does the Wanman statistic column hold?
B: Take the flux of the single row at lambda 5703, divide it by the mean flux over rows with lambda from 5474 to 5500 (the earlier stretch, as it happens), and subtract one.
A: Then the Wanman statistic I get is -0.10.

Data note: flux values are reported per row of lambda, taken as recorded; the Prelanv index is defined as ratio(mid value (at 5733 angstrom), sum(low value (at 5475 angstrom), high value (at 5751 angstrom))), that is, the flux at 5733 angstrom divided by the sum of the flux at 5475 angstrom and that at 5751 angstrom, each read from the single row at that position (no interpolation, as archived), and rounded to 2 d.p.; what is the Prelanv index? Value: 0.48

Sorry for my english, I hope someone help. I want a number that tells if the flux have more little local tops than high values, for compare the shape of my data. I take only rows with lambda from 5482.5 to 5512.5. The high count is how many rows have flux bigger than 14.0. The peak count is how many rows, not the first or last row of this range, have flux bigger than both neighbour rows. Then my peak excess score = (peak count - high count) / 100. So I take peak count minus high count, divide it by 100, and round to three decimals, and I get -0.010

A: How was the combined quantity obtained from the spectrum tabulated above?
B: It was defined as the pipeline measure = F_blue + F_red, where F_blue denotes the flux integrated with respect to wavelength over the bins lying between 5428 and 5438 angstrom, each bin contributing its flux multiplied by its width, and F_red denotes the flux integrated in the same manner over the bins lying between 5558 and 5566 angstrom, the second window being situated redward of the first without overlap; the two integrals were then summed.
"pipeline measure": 239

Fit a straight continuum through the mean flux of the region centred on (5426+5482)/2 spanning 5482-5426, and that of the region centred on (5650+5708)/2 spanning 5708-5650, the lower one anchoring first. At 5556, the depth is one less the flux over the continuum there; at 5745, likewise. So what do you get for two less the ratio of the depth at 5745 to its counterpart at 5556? -9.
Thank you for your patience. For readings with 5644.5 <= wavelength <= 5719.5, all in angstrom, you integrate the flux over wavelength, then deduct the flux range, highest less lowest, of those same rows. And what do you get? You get 1059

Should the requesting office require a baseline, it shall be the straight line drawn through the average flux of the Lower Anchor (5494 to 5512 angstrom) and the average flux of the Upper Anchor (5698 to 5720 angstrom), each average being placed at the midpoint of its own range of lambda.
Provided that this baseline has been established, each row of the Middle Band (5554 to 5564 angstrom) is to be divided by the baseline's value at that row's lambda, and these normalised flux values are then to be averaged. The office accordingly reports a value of 1.00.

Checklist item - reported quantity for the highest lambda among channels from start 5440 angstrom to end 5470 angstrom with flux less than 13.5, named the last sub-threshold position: 5466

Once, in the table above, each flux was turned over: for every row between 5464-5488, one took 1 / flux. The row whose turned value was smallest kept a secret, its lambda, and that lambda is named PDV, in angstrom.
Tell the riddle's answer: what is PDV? 5475 angstrom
